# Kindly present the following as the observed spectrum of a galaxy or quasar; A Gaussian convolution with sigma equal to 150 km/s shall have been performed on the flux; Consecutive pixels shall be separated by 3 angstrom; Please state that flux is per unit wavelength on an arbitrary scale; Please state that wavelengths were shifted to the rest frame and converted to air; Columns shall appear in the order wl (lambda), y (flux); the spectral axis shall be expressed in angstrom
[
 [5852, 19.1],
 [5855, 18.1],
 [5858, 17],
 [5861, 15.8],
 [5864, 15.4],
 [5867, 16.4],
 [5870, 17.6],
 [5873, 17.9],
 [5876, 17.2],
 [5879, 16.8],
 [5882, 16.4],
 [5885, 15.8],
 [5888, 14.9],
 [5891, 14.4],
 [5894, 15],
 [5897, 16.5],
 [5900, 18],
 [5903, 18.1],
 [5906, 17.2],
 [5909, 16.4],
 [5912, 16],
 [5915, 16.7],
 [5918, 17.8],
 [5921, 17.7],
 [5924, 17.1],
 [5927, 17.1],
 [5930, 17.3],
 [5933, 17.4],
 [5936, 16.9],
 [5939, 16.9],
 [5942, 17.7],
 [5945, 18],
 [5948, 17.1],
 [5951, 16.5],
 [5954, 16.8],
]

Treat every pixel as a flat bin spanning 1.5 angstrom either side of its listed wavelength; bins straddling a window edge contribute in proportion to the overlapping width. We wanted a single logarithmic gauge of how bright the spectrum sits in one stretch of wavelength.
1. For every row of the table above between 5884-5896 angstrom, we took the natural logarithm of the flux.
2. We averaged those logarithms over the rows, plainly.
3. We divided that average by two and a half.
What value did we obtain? 1.084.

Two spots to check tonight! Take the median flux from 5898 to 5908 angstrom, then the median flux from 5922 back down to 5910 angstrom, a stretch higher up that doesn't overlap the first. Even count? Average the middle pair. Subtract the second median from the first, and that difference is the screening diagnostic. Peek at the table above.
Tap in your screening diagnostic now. 0.8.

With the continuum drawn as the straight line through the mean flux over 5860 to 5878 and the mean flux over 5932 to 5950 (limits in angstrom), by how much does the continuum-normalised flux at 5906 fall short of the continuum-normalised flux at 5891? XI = -0.16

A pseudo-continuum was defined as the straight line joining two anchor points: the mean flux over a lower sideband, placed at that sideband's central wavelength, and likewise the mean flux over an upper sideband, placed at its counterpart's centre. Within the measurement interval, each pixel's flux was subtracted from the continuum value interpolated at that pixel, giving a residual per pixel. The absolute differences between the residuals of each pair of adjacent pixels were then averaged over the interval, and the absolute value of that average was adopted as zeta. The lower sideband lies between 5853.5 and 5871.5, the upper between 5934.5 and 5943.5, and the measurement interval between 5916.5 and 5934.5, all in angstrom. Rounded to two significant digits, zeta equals 0.20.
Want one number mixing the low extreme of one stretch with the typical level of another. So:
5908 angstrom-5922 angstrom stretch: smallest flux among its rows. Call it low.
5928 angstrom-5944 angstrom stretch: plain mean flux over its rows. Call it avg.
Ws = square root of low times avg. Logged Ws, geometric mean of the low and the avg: 16.6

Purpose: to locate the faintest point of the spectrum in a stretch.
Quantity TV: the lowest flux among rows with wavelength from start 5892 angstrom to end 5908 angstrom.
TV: 15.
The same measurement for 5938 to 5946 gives 16.9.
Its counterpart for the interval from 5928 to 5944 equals 16.9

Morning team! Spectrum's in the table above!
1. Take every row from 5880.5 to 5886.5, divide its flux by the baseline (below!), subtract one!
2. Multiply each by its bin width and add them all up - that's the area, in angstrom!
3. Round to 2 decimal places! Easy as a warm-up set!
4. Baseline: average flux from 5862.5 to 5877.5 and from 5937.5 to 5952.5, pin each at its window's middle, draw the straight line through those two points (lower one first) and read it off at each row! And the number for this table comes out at -0.30 angstrom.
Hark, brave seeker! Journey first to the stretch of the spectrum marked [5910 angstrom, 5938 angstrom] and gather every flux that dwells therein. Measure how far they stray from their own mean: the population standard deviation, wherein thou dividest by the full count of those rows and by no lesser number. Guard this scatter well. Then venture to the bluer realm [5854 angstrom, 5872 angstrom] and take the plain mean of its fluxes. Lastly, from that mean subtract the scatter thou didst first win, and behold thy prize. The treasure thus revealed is 16.2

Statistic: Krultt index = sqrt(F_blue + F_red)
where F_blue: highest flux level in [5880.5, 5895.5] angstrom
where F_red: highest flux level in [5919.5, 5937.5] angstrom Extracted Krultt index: 5.84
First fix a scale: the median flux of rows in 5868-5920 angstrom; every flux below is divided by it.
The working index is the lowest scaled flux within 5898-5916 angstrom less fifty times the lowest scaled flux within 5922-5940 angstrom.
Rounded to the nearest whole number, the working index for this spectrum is -50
